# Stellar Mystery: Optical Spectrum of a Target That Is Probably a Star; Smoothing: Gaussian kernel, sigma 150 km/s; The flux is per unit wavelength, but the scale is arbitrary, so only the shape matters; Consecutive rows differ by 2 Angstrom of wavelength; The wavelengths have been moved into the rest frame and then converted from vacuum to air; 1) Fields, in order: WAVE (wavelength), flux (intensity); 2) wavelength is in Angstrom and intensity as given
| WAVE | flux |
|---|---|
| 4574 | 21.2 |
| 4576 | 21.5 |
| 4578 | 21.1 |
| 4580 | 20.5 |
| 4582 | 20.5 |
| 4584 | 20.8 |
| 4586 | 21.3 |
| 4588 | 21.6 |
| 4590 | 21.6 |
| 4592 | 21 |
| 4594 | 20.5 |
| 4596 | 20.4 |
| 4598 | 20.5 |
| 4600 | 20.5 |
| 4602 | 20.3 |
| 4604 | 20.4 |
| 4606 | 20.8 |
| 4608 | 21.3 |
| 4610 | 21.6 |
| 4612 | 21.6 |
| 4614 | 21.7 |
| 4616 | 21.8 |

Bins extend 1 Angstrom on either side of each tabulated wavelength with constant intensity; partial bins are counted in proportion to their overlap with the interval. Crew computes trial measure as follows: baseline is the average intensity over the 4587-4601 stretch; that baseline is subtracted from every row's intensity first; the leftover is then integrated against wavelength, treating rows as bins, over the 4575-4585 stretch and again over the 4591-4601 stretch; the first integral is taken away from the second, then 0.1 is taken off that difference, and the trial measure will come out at -3.1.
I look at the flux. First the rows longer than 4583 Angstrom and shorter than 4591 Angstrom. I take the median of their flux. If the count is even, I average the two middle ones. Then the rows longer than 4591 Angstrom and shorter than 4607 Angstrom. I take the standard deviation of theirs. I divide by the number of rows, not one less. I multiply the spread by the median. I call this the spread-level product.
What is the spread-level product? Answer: 4.7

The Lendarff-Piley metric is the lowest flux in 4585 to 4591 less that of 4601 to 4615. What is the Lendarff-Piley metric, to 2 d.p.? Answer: 1.00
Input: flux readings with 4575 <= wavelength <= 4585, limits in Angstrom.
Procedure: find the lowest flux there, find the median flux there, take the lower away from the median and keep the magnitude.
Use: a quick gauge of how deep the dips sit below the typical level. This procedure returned 0.3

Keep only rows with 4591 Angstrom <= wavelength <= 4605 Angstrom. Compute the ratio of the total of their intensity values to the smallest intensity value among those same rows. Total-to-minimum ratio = 7.1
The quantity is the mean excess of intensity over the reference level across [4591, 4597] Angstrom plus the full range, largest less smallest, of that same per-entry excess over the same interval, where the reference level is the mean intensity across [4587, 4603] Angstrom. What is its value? 0.4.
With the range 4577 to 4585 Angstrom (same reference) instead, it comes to 0.5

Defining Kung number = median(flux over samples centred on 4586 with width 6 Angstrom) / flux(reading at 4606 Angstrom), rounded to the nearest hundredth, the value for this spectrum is 1.02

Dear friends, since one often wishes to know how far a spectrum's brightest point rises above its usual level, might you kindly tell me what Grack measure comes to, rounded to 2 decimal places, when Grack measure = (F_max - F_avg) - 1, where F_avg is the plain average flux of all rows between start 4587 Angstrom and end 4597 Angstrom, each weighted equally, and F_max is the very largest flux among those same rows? -0.42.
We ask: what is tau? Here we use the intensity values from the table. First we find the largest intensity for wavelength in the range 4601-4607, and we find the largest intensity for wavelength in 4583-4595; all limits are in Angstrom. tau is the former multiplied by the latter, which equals 449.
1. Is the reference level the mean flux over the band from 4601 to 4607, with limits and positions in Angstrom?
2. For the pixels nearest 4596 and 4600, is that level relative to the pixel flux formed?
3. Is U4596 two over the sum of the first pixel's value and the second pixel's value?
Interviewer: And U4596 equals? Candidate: 1.00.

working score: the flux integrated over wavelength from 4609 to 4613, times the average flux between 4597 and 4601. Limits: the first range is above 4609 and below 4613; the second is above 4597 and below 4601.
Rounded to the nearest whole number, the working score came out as 1771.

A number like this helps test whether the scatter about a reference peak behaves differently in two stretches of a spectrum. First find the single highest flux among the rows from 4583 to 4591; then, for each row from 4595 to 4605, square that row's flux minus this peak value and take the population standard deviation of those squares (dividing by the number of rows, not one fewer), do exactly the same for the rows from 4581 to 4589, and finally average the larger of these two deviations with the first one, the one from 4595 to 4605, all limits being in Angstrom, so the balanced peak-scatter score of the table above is 0.332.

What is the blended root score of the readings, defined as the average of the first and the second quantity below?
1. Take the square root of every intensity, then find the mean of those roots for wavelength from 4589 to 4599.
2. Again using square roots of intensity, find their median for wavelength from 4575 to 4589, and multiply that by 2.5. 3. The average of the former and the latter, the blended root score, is 8.02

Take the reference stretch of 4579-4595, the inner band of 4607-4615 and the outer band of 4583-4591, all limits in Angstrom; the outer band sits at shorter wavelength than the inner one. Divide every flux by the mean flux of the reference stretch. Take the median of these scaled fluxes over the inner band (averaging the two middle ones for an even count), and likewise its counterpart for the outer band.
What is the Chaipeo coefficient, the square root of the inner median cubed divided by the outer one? 1.03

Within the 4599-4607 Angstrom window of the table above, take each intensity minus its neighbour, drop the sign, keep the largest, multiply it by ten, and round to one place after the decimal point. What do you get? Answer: 4.0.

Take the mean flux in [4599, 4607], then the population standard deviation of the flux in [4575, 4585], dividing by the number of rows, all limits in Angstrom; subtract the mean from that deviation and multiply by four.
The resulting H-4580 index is -80.5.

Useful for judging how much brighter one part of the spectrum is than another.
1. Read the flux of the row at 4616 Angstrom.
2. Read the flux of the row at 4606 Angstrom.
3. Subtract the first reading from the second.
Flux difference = -1.00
